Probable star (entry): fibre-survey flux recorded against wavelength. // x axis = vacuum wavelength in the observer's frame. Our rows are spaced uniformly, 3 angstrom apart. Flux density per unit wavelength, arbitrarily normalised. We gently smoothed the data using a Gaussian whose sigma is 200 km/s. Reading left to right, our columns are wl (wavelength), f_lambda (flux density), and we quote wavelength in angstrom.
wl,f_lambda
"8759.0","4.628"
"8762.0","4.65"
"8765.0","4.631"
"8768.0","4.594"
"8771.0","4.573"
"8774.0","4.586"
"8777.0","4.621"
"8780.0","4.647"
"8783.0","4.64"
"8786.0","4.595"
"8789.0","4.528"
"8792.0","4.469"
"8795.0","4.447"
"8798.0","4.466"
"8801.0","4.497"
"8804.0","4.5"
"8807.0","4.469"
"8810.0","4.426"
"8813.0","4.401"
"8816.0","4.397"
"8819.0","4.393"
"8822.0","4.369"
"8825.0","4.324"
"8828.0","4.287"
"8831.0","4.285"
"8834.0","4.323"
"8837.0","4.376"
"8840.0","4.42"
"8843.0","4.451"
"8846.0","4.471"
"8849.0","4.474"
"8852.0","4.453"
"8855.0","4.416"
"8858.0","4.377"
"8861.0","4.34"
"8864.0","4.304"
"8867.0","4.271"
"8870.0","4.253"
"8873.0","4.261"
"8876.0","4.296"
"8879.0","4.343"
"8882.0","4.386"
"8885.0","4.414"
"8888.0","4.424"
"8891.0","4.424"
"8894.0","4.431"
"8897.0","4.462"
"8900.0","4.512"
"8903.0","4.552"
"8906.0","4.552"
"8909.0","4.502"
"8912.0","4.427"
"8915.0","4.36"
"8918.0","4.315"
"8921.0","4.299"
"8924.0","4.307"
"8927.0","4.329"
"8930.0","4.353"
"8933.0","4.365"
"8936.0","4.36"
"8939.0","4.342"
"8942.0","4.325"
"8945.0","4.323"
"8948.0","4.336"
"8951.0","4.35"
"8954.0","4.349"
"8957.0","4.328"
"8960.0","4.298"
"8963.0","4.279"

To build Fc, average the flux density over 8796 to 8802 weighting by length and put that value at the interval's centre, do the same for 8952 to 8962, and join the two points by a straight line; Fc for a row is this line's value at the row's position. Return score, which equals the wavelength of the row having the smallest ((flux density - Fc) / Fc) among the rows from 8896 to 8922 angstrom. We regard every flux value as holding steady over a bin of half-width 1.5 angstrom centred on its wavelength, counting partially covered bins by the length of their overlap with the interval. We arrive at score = 8921.0 angstrom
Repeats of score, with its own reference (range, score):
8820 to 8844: 8828.0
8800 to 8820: 8819.0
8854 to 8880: 8870.0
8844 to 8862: 8861.0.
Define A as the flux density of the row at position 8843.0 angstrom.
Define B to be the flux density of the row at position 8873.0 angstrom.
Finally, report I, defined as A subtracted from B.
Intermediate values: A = 4.451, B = 4.261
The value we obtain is -0.19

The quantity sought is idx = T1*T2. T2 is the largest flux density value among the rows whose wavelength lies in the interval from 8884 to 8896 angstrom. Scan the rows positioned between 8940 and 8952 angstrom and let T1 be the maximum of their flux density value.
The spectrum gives 19.3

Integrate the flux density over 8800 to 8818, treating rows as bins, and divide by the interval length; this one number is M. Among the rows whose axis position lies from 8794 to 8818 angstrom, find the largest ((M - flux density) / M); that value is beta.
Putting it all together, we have 0.011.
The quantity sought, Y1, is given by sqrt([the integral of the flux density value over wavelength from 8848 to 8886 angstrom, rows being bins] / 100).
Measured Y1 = 1.29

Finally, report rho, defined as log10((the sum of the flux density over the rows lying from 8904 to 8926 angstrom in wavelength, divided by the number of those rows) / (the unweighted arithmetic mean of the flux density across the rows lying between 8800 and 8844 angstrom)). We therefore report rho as 0.000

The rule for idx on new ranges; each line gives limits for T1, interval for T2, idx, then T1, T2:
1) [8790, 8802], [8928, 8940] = 19.6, 4.497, 4.365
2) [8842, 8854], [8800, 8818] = 20.1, 4.474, 4.5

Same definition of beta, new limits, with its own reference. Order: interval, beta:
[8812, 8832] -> 0.036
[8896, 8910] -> -0.004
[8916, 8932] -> 0.033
